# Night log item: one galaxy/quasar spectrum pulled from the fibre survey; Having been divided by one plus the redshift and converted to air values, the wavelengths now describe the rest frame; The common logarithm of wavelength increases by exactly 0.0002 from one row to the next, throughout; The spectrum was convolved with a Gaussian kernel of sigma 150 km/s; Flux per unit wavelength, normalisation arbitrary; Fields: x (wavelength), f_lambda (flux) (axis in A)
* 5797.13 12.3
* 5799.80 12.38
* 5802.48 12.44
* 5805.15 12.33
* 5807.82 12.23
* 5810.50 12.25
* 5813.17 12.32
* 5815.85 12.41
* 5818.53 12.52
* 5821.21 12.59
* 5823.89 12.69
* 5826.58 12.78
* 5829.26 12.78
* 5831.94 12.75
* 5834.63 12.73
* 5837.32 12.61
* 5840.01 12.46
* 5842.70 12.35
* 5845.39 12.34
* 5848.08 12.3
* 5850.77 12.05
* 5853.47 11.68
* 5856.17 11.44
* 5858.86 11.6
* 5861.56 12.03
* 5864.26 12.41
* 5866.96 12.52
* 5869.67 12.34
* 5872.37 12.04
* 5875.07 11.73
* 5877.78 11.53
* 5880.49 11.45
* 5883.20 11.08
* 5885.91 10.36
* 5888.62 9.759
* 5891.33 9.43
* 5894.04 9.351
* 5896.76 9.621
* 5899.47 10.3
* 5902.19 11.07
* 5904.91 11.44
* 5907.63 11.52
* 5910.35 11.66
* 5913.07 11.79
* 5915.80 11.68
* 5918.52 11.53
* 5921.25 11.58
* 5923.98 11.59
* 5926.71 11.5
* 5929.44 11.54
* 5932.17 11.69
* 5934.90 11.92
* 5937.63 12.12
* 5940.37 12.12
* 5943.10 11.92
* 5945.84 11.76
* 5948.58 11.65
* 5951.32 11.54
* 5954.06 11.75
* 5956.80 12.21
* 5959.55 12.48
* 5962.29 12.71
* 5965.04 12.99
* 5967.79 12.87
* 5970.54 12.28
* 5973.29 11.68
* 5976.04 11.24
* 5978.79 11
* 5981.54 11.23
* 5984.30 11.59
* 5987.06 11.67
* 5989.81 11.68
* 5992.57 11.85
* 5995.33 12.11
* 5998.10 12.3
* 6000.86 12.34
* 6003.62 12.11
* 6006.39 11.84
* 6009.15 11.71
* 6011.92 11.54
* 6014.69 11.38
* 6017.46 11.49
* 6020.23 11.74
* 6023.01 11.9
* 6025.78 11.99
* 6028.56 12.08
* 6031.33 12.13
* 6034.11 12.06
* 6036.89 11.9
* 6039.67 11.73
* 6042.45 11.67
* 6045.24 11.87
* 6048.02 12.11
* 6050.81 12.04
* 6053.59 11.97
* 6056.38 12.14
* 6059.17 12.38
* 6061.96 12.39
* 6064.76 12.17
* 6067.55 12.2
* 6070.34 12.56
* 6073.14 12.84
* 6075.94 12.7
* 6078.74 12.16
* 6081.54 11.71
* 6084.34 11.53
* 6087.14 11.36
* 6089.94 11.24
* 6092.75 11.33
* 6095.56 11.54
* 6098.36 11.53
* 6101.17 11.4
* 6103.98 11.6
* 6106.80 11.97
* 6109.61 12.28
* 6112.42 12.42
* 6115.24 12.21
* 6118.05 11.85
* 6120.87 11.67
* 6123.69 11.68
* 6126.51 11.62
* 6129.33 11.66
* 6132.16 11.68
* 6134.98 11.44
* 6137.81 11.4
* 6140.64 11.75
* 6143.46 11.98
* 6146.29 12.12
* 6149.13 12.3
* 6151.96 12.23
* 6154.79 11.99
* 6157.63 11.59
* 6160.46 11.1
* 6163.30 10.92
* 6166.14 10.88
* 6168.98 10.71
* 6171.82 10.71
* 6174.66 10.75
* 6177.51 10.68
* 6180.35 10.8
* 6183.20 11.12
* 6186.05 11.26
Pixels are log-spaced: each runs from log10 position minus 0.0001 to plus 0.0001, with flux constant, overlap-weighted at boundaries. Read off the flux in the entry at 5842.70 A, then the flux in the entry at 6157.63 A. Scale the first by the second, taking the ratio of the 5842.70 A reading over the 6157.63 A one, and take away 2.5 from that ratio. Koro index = -1.43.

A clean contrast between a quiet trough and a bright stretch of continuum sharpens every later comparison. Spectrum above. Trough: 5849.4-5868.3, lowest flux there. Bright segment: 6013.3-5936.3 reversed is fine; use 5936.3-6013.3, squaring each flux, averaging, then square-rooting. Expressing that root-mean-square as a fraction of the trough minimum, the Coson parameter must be 1.04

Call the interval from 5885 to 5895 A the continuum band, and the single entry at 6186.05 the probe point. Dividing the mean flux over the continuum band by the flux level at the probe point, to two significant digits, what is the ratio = 0.86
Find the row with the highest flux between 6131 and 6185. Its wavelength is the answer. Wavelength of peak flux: 6149.13 A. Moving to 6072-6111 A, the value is 6073.14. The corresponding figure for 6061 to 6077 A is 6073.14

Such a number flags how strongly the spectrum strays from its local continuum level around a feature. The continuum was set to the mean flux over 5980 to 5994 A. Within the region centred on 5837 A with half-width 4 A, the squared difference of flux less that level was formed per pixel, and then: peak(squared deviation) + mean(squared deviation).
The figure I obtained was 2.3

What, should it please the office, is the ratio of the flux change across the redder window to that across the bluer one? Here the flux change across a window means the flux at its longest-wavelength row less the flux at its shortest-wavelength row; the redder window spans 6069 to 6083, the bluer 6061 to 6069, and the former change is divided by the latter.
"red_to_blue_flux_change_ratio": 4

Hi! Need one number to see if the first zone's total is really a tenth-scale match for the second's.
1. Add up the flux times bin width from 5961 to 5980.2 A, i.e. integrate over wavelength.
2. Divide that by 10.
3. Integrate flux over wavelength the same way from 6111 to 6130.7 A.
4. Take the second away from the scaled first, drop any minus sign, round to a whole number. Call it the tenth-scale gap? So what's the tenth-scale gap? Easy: 211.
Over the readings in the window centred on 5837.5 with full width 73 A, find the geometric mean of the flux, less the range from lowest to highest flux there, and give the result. 11.0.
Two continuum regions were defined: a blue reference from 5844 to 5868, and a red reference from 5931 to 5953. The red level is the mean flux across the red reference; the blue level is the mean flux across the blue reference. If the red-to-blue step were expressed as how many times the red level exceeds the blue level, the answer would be 0.98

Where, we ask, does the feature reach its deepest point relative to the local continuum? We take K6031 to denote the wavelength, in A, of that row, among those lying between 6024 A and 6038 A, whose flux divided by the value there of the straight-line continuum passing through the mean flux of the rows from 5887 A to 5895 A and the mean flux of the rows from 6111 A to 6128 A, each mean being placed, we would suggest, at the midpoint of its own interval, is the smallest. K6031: 6036.89 A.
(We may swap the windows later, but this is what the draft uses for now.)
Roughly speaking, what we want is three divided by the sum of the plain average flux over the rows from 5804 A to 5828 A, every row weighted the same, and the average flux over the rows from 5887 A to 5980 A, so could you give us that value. 0.1252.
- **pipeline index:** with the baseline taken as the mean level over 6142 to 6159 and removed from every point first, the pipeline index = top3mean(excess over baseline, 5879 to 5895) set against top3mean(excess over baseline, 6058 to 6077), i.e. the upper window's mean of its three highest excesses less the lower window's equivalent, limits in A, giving 1.7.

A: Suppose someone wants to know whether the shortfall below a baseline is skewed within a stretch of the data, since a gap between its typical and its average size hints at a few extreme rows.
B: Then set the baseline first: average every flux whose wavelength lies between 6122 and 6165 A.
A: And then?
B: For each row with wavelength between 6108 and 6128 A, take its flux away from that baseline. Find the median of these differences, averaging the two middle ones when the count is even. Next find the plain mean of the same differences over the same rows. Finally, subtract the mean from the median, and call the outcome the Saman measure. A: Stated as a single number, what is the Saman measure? 0.11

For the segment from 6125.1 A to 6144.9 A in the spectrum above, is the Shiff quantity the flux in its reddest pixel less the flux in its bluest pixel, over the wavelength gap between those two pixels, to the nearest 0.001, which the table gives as 0.021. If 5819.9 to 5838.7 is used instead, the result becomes 0.001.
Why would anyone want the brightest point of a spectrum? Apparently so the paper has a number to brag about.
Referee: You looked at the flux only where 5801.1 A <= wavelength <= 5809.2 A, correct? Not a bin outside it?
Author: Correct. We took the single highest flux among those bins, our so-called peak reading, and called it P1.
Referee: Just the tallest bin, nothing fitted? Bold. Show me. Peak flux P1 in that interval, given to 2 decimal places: 12.44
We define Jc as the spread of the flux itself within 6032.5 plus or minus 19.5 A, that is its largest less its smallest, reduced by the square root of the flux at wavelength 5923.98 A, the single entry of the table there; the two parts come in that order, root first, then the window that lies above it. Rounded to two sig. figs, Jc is -2.7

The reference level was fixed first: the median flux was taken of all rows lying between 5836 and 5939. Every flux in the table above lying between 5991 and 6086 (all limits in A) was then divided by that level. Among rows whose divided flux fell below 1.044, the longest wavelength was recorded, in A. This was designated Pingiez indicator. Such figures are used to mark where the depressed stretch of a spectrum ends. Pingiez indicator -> 6084.34 A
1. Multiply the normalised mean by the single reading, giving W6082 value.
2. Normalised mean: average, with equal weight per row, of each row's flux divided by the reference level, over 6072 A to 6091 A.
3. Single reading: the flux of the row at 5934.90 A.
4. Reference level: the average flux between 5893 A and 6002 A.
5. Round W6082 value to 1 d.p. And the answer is 12.2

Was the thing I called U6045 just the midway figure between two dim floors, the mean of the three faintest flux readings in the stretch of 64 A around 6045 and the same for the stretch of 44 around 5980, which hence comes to 11.3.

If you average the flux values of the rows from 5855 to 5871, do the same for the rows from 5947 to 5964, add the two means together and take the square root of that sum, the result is 4.91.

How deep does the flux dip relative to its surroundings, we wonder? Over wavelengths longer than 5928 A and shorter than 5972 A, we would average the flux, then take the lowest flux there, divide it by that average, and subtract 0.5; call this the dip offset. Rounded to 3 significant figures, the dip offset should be 0.454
